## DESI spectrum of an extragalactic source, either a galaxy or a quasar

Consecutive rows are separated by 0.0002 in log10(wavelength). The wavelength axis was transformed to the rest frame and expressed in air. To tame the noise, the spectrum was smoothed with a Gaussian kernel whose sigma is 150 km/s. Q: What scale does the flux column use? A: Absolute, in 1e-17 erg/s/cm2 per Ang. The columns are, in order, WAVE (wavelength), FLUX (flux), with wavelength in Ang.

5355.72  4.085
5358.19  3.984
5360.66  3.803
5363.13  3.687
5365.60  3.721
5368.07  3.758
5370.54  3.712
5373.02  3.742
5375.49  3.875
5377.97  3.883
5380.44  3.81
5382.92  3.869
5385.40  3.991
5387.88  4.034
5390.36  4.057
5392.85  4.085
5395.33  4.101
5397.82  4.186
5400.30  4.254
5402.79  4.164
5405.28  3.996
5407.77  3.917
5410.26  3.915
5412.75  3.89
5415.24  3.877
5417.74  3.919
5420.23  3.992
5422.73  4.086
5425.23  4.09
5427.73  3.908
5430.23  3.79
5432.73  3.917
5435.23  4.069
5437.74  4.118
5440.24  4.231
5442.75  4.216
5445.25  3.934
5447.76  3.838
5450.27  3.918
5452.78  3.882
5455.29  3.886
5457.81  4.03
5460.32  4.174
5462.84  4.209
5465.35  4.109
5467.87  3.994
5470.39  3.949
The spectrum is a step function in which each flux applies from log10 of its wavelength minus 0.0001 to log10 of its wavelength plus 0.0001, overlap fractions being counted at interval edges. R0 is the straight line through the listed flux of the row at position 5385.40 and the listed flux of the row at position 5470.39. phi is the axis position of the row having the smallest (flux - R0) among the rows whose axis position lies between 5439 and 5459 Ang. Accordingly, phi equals 5447.76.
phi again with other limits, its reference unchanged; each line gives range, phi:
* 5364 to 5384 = 5370.54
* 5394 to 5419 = 5415.24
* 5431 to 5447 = 5432.73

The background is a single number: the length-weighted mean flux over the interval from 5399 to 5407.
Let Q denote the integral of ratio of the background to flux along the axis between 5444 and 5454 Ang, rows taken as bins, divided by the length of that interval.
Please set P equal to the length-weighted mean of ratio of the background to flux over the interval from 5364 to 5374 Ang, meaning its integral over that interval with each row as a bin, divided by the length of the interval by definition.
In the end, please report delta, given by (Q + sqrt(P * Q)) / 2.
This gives 1.07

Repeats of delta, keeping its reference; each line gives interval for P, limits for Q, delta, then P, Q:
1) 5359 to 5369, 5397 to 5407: 1.02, 1.10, 1.00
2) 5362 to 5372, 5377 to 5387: 1.07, 1.11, 1.06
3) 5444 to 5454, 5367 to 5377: 1.08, 1.06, 1.09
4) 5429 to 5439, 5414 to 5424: 1.04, 1.04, 1.04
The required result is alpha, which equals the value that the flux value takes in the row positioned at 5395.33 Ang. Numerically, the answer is 4.101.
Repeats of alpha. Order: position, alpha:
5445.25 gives 3.934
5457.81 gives 4.03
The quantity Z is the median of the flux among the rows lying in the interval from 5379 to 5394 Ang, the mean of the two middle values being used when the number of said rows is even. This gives 4.01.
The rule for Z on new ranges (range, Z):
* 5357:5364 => 3.80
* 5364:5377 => 3.74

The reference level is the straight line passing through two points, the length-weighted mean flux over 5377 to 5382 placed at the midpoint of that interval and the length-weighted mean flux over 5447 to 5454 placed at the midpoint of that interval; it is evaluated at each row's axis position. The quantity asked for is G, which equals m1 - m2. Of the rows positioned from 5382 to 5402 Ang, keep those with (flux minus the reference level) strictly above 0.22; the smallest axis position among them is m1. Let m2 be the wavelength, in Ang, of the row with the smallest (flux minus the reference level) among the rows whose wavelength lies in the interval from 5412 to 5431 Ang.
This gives -37.4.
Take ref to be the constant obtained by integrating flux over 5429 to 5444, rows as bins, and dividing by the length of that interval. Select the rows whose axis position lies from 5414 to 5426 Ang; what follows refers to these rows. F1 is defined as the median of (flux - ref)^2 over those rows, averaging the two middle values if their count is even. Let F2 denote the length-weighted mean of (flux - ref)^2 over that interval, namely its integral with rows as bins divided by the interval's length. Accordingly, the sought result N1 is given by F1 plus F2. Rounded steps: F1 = 0.004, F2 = 0.012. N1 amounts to 0.016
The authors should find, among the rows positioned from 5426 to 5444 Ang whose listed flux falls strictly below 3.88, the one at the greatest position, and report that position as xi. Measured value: 5430.23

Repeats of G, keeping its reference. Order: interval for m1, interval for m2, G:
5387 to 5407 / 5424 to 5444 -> -37.4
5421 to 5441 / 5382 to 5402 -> 54.8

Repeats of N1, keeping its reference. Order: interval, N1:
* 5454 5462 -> 0.029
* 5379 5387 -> 0.068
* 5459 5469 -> 0.020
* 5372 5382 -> 0.102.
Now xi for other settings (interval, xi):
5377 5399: 5382.92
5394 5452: 5447.76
